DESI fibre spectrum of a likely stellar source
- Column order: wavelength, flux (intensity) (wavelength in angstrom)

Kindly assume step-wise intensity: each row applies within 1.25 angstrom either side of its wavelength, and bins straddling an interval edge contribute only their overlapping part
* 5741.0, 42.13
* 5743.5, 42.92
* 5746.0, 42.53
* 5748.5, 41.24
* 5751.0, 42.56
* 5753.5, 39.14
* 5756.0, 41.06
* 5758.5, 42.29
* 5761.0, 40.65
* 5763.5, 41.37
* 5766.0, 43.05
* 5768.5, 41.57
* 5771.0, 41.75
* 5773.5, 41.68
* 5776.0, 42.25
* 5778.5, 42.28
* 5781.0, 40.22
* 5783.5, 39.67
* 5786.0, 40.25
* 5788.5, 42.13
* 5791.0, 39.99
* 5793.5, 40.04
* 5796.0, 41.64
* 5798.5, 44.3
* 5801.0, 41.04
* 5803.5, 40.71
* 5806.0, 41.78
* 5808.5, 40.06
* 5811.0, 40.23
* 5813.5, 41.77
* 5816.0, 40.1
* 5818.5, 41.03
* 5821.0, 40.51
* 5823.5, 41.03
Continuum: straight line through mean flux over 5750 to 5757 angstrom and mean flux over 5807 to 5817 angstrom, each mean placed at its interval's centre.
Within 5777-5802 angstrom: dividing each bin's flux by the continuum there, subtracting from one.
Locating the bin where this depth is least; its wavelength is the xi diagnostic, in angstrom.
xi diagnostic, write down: 5798.5 angstrom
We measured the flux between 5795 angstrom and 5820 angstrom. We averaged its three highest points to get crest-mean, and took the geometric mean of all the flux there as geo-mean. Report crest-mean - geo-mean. 1.37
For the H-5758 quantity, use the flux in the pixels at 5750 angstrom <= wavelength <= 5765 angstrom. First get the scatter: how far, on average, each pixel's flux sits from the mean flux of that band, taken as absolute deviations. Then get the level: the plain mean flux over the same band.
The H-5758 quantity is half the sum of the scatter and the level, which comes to 21.04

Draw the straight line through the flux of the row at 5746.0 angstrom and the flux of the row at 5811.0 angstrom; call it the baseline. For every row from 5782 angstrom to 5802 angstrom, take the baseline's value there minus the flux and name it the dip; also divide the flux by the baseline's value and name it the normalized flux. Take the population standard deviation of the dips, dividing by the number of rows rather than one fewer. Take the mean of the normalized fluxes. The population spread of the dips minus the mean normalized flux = 0.6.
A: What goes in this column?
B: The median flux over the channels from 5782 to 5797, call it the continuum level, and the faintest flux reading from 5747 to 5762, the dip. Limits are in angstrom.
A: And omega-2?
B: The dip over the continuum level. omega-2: 0.97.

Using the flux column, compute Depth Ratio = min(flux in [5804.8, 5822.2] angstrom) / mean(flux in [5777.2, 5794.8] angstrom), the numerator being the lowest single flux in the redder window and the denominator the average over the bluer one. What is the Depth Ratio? 0.99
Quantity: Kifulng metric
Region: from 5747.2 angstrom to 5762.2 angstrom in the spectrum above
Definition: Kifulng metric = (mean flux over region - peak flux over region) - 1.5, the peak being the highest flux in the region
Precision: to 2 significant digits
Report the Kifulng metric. -2.9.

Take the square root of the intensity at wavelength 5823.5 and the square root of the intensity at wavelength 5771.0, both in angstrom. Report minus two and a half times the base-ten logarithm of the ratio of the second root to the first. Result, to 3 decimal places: -0.009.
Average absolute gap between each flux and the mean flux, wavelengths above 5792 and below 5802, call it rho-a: 1.27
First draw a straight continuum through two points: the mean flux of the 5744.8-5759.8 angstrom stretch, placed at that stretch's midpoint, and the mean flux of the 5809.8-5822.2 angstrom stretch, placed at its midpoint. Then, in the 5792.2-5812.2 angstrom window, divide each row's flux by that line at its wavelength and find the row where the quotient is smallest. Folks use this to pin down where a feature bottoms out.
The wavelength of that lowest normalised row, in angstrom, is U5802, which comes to 5793.5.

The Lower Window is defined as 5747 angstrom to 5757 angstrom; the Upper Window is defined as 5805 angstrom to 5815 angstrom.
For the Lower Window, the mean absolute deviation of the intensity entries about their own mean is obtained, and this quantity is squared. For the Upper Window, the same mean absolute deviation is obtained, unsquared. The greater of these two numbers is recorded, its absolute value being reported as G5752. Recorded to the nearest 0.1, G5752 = 0.9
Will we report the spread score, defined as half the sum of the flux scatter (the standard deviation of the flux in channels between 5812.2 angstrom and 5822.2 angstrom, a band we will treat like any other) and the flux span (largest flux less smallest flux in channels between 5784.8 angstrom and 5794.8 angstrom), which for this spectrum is 1.4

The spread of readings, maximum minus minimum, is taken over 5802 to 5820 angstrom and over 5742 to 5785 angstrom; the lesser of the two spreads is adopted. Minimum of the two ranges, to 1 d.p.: 1.7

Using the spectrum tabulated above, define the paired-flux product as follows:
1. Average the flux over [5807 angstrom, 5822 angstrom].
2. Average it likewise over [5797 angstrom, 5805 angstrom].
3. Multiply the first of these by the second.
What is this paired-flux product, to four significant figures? 1707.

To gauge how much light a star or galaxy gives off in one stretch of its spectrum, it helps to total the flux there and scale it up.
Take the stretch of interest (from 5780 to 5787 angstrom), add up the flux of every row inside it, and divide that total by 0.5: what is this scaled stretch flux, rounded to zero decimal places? 240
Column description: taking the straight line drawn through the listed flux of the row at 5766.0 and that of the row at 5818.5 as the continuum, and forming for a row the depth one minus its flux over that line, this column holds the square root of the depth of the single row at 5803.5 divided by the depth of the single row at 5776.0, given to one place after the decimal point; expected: 1.5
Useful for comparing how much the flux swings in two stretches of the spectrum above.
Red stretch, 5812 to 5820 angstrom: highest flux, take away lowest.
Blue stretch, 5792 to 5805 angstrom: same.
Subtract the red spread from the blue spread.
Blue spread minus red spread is 2.6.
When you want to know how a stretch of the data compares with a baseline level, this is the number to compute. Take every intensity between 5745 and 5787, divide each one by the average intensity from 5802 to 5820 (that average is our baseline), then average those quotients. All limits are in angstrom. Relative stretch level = 1.014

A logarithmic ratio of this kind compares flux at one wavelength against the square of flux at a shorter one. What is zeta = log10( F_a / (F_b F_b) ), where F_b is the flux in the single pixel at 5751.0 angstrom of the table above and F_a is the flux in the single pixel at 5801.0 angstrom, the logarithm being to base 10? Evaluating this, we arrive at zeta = -1.64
